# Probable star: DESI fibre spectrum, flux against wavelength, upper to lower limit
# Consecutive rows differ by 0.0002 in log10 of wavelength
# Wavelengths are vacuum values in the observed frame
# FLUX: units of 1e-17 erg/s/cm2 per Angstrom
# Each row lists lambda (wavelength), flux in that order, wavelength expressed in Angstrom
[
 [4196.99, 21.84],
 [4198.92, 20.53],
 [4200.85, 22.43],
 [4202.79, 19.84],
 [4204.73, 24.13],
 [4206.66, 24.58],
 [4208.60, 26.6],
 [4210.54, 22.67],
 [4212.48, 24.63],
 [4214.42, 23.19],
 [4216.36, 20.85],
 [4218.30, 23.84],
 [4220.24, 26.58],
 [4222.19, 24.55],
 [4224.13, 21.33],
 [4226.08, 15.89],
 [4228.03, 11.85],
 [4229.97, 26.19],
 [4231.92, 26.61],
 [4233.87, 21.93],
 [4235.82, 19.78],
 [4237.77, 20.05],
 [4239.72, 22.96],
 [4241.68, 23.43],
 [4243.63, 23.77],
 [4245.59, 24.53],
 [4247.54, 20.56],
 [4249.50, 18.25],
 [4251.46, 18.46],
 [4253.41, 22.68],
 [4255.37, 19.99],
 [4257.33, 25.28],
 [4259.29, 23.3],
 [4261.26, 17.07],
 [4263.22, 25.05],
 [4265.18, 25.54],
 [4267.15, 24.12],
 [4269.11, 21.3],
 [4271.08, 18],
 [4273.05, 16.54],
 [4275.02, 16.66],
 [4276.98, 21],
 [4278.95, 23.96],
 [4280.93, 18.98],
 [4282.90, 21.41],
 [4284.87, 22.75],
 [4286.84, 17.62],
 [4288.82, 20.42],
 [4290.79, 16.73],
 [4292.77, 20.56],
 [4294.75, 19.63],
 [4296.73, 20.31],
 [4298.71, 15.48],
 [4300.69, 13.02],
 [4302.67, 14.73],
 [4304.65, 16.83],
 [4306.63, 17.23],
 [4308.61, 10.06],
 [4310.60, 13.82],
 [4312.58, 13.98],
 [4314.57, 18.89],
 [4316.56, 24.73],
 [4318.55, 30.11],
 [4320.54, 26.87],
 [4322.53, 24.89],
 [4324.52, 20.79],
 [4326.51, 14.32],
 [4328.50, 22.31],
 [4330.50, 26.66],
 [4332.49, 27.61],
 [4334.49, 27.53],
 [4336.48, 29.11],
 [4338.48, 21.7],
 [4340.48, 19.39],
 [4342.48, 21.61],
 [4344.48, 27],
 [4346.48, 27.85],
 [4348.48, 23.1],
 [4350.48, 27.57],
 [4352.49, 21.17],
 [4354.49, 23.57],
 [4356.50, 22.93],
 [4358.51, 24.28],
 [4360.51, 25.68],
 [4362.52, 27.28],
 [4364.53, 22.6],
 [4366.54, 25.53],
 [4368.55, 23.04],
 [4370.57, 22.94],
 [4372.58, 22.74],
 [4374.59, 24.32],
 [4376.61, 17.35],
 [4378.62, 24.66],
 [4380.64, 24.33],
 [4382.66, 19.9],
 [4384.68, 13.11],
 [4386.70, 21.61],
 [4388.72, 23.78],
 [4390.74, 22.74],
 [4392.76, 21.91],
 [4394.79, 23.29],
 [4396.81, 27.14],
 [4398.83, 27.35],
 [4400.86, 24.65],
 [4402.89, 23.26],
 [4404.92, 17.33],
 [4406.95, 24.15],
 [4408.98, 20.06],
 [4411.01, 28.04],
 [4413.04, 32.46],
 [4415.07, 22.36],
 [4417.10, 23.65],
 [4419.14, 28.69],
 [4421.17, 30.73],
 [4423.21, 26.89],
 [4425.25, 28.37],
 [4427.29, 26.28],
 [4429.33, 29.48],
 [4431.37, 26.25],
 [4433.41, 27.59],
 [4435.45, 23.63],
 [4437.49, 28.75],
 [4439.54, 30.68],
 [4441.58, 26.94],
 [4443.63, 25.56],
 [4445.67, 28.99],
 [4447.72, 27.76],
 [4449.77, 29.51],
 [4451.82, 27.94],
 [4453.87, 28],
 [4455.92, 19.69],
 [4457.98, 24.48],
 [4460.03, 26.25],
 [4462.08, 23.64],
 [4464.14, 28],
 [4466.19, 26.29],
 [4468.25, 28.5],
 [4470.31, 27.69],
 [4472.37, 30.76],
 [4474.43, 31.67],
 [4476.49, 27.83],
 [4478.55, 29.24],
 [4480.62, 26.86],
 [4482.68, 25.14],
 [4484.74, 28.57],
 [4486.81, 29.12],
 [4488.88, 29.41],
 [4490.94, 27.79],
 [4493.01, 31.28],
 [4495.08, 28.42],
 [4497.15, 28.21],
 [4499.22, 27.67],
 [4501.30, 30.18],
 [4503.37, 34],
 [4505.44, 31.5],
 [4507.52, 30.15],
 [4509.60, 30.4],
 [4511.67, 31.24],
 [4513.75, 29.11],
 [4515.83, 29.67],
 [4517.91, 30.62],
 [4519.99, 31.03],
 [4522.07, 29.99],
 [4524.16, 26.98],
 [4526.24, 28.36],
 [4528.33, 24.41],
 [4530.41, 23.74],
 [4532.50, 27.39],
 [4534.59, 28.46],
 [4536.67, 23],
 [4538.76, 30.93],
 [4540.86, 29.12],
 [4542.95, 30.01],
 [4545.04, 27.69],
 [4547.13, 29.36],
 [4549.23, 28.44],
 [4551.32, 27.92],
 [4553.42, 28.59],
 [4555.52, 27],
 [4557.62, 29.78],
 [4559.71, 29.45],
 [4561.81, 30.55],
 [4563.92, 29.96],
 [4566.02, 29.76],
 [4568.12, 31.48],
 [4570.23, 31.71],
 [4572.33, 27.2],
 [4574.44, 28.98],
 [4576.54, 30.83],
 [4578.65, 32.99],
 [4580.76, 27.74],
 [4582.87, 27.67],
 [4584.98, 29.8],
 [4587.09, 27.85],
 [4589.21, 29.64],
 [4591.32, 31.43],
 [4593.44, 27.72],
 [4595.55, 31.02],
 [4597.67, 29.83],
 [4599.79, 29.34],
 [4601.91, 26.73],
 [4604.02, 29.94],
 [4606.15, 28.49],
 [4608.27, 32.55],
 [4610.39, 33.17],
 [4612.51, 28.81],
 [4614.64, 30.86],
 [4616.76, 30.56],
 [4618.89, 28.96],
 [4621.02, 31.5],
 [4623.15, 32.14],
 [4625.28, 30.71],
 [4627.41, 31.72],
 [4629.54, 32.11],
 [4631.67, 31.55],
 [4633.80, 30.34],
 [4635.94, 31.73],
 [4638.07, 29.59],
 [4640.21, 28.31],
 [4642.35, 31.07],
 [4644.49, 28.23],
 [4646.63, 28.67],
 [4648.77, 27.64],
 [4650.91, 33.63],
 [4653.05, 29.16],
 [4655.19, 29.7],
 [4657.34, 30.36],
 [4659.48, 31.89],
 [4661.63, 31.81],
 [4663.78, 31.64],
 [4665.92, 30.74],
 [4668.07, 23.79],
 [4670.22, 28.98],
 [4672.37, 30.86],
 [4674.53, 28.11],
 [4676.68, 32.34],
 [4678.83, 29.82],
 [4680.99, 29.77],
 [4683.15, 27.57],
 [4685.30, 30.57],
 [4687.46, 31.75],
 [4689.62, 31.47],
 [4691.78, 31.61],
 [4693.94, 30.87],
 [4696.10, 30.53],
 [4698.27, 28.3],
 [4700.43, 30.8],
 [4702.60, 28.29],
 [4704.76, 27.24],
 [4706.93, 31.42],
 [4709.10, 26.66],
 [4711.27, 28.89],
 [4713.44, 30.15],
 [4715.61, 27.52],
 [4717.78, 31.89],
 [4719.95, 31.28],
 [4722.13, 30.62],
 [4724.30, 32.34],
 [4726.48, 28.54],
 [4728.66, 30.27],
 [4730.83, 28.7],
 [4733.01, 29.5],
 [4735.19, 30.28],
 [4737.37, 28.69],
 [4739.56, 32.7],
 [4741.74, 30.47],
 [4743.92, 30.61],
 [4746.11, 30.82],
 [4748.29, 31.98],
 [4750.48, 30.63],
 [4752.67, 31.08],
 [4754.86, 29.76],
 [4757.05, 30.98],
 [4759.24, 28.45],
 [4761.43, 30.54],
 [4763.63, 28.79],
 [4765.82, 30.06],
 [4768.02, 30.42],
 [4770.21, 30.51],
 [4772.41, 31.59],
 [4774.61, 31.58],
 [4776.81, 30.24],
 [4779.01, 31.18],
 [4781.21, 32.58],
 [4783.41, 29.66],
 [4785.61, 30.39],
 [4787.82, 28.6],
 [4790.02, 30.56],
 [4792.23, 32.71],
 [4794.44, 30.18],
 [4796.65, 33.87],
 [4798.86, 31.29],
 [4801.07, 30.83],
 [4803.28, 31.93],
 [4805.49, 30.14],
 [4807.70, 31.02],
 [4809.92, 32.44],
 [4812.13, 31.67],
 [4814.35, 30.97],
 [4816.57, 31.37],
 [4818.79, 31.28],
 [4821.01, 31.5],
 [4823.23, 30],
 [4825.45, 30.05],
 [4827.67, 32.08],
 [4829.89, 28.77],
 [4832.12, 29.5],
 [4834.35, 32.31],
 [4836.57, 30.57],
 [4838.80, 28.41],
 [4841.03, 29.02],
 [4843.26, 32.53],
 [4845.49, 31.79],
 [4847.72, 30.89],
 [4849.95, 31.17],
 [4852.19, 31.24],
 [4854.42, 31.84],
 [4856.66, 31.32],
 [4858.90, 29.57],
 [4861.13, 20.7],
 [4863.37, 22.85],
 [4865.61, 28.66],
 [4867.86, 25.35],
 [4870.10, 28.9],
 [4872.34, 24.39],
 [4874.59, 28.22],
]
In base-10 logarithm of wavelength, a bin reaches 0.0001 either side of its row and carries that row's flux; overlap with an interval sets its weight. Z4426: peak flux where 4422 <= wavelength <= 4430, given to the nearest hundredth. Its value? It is 29.48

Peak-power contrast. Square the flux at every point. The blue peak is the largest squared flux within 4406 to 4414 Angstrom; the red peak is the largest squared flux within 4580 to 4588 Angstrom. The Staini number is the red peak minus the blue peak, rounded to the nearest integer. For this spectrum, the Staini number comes -166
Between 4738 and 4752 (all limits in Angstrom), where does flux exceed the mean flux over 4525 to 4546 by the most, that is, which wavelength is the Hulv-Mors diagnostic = 4739.56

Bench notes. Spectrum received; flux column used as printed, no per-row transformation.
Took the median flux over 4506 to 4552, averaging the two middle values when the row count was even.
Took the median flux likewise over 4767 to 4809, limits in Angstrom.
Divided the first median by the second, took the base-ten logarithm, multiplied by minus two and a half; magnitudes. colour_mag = 0.06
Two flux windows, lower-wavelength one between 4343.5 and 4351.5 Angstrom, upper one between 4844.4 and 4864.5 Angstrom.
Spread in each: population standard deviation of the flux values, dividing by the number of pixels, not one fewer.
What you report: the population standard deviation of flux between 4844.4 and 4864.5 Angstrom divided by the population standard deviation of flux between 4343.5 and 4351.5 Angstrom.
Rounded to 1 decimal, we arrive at 2.1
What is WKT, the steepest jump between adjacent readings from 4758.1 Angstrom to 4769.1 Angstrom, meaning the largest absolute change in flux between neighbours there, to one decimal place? 2.1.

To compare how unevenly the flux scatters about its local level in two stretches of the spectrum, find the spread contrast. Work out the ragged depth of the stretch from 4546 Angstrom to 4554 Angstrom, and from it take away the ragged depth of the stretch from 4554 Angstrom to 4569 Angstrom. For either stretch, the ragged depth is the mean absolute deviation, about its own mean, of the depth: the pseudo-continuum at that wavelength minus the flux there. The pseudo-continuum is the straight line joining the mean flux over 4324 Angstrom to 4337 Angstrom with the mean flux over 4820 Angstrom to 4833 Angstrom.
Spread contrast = -0.4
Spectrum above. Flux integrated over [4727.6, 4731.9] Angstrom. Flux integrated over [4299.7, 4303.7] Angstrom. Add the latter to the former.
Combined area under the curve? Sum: 183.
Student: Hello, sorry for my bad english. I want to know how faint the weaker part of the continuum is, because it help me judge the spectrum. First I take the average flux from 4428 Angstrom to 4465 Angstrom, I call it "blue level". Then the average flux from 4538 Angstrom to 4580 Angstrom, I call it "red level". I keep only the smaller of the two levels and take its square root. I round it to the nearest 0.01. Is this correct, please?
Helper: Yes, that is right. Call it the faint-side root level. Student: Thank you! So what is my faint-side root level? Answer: 5.18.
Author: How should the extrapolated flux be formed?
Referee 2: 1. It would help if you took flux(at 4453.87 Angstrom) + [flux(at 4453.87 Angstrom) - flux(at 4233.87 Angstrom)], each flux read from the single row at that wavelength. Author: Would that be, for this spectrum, 34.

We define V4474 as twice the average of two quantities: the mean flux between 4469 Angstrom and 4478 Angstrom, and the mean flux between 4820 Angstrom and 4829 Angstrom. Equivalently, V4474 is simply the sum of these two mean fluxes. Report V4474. 60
